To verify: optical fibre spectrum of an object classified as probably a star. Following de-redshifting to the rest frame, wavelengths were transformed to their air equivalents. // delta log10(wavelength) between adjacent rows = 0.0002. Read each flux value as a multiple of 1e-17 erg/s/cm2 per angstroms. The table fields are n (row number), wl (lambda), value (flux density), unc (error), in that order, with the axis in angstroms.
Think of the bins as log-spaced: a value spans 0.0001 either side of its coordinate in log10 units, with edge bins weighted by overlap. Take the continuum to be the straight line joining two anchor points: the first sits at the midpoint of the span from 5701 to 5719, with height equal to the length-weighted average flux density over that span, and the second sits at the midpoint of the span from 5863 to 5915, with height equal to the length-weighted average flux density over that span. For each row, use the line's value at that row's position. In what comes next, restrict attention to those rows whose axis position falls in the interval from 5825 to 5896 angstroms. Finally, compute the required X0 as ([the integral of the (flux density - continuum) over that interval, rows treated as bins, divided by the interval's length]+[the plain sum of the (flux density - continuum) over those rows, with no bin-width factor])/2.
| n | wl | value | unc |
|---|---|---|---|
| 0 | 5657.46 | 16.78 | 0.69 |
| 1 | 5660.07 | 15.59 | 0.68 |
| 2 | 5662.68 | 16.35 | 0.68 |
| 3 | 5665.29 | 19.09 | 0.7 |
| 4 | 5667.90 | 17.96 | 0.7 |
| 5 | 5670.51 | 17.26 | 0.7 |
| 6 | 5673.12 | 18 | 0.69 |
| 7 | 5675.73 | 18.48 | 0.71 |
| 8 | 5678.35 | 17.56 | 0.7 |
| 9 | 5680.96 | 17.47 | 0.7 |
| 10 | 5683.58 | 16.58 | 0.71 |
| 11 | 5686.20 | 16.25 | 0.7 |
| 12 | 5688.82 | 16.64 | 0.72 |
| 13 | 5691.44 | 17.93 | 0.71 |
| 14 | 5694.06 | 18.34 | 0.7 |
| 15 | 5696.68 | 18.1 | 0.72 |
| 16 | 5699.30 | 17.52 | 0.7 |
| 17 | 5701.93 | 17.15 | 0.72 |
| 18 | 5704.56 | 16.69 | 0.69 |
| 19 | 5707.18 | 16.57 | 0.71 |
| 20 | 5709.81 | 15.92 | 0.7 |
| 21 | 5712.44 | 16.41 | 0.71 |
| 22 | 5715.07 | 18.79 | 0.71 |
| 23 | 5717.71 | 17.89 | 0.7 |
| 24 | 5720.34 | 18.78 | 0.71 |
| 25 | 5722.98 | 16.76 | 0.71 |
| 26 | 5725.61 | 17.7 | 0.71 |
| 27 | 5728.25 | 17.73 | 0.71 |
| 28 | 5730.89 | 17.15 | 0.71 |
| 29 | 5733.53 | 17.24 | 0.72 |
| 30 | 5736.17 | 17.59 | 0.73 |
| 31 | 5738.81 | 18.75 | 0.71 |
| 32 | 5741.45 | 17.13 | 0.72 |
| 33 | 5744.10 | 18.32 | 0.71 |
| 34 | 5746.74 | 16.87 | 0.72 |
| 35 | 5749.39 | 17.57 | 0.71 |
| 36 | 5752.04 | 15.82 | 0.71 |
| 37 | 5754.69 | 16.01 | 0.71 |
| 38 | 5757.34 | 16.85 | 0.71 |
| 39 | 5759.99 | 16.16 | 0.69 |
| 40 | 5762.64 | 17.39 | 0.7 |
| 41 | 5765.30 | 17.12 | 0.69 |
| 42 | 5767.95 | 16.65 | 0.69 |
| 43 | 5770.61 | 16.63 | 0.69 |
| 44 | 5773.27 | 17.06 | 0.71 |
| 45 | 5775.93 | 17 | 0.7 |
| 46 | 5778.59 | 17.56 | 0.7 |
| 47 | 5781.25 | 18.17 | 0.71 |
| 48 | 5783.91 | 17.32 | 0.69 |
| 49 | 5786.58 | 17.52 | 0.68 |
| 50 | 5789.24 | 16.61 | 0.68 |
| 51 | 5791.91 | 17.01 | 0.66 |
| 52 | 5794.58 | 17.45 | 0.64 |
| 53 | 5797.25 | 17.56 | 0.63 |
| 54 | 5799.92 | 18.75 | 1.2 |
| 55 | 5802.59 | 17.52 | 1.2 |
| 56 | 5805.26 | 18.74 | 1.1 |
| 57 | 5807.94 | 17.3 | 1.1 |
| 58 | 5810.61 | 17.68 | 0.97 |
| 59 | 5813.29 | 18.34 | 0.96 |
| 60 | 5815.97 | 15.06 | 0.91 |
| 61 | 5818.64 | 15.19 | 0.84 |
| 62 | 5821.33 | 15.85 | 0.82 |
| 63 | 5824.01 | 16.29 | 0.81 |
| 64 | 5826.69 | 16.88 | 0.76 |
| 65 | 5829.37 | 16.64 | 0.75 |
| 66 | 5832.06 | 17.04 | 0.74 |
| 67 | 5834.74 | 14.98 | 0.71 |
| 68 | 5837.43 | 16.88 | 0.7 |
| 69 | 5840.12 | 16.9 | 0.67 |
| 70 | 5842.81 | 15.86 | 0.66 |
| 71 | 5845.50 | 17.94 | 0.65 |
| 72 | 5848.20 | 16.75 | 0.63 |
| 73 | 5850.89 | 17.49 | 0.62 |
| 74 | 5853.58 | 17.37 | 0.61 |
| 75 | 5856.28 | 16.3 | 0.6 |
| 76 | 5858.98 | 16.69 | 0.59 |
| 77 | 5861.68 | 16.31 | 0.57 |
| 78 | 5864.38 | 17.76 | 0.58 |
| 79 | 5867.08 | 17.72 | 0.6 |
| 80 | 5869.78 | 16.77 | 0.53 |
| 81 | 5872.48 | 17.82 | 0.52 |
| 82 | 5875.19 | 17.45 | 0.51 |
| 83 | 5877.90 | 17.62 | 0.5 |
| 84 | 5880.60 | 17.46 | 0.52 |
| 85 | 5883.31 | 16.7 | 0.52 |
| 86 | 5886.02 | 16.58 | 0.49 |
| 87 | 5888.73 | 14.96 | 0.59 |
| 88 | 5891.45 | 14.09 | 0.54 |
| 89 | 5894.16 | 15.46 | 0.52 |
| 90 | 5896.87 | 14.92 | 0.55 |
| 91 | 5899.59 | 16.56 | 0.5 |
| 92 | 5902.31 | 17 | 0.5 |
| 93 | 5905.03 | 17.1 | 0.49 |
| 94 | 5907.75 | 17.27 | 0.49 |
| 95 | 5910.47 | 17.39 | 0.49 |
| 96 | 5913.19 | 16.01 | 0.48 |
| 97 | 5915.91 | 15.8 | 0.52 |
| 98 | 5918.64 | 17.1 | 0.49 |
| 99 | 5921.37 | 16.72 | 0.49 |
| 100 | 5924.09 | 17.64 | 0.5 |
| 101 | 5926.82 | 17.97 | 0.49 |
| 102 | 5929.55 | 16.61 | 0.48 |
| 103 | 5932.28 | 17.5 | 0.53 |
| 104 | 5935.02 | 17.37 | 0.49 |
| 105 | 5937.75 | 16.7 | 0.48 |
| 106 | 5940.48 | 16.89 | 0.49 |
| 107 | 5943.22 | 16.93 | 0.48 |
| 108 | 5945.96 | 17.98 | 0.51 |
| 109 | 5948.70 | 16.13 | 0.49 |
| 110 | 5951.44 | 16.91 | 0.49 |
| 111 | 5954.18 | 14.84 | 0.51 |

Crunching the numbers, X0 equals 0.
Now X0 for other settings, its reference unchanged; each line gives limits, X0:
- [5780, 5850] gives 3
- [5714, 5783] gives 5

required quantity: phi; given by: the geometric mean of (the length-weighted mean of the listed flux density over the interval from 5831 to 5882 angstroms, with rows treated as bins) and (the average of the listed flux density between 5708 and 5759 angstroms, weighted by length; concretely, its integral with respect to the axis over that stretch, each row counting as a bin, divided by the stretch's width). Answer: 17.2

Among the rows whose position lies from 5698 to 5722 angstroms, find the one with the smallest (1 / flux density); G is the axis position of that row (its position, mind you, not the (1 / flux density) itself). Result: 5715.07 angstroms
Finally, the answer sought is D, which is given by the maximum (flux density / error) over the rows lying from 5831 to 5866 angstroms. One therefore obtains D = 31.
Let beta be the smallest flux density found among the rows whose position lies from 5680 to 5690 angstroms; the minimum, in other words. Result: 16.25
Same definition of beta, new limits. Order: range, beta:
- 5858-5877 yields 16.31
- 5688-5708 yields 16.57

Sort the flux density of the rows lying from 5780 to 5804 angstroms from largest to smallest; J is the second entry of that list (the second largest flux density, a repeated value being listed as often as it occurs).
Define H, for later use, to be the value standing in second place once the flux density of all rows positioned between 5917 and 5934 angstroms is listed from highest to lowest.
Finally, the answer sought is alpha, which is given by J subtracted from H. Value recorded -0.5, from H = 17.64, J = 18.17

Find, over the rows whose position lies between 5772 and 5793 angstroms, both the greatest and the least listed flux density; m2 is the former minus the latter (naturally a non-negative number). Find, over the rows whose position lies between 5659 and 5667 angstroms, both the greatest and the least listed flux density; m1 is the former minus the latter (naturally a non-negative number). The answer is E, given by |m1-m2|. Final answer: 1.94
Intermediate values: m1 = 3.5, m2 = 1.56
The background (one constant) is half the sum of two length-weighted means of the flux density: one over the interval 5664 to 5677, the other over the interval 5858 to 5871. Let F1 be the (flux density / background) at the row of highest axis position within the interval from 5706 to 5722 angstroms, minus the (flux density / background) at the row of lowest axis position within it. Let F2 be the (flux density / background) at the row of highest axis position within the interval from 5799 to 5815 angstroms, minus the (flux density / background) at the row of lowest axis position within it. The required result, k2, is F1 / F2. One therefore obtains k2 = -5.4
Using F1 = 0.13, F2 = -0.02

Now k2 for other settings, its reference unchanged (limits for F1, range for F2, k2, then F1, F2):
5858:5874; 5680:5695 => 1.3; 0.06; 0.05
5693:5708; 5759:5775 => -2.0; -0.10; 0.05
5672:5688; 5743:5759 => 1.2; -0.10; -0.08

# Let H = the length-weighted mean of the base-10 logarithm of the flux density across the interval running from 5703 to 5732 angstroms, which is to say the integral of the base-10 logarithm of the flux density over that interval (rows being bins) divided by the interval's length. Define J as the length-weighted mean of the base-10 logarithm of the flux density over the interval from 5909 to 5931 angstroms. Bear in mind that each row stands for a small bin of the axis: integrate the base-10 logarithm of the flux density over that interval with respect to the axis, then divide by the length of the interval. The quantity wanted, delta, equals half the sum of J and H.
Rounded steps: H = 1.24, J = 1.23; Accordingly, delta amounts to 1.233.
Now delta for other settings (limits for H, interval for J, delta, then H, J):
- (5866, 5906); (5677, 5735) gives 1.228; 1.22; 1.24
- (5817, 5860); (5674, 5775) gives 1.227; 1.22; 1.24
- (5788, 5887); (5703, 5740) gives 1.235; 1.23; 1.24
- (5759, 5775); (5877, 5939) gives 1.223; 1.23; 1.22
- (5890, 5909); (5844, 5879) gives 1.220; 1.20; 1.24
